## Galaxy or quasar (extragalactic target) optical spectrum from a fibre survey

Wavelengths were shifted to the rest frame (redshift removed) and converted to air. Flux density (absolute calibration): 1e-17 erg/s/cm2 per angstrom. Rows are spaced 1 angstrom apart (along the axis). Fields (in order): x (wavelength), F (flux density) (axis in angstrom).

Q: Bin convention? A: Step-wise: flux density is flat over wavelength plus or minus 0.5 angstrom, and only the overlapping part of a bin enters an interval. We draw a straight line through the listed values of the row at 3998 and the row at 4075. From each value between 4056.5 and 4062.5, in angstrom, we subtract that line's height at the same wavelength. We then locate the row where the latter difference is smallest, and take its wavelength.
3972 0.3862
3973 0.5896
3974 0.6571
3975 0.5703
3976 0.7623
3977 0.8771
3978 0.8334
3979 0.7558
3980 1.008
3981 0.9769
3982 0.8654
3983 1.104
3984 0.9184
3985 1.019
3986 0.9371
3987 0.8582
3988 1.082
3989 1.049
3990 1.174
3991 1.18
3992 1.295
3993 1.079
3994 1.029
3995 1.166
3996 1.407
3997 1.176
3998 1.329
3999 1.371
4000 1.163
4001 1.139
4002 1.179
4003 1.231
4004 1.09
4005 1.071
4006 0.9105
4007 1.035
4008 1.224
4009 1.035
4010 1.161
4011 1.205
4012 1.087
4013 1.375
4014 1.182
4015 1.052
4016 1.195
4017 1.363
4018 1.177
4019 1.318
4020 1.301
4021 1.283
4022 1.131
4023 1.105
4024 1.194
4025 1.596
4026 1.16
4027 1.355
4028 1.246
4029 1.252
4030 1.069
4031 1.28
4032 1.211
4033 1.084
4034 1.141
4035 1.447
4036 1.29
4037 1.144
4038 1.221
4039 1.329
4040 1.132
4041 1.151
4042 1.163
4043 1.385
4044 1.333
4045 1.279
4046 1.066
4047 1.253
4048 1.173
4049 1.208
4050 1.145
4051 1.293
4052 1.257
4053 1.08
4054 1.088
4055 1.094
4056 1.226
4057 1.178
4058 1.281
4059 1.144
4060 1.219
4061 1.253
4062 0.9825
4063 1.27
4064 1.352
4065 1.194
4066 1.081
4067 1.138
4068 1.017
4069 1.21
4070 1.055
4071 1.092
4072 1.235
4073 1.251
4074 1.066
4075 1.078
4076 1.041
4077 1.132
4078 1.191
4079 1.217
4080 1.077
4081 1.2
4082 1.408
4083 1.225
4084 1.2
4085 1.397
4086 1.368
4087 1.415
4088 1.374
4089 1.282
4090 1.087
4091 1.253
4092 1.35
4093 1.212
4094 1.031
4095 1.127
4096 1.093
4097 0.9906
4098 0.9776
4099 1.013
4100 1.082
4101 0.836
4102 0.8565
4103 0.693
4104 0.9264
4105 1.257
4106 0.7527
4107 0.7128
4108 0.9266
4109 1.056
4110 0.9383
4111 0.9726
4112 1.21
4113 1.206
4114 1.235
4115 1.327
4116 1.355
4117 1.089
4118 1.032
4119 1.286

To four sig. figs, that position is 4062 angstrom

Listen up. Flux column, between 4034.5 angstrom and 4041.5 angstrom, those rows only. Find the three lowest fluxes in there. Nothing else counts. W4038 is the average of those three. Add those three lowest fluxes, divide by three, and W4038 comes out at 1.14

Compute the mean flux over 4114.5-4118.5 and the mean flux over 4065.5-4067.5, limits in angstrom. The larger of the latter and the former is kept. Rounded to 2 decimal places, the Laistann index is 1.20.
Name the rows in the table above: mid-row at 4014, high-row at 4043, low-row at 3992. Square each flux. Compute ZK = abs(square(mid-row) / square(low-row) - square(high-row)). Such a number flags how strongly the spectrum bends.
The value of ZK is 1.1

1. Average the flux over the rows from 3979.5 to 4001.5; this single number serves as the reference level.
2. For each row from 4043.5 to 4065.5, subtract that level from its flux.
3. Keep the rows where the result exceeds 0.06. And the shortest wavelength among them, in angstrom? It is 4044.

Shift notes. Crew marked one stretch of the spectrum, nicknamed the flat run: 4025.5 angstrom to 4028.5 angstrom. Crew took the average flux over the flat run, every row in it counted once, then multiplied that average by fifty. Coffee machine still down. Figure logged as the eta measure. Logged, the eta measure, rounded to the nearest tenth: 62.7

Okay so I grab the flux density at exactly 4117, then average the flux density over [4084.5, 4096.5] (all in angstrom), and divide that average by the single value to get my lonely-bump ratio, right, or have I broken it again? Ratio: 1.15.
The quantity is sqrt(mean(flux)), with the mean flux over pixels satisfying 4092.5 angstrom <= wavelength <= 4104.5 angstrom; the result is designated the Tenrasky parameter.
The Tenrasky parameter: 0.99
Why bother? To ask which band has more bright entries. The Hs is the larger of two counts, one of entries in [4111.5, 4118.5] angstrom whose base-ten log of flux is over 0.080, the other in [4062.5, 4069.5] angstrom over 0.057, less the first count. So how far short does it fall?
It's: 0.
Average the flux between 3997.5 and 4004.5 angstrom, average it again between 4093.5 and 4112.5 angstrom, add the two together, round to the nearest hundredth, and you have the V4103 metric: 2.19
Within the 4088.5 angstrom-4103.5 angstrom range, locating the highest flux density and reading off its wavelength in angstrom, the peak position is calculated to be 4092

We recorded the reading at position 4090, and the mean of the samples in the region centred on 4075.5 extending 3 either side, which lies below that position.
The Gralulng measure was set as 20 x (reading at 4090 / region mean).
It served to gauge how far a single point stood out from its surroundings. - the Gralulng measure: 19.3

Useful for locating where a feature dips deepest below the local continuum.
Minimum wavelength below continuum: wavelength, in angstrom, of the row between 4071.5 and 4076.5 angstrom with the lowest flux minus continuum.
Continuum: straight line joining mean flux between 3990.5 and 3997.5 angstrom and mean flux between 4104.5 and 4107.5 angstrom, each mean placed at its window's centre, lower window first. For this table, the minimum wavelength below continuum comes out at 4076 angstrom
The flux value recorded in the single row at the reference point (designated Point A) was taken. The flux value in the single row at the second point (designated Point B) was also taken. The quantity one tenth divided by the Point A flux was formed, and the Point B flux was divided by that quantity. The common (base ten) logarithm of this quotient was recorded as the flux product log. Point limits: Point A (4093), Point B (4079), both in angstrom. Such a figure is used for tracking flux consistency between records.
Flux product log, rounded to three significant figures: 1.17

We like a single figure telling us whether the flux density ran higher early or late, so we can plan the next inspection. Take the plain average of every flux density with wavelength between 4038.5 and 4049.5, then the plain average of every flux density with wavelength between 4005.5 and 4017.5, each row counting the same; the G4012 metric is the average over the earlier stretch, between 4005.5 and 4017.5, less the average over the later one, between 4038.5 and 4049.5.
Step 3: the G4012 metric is -0.1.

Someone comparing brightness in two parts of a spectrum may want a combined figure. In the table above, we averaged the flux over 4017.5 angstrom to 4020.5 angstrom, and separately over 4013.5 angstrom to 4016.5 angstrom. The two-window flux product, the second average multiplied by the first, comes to 1.45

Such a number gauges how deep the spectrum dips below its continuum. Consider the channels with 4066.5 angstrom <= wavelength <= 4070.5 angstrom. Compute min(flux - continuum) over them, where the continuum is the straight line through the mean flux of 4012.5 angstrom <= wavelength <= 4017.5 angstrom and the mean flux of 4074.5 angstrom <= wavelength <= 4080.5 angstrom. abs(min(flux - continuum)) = 0.12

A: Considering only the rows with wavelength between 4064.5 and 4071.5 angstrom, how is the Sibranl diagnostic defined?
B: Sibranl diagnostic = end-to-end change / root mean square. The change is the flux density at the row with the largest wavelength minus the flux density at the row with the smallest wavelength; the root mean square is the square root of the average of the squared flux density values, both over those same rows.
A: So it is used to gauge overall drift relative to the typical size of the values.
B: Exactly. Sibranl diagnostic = -0.1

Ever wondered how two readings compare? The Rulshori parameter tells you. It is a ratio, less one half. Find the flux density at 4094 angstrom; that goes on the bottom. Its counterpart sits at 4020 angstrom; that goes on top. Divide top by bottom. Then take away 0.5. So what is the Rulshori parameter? 0.76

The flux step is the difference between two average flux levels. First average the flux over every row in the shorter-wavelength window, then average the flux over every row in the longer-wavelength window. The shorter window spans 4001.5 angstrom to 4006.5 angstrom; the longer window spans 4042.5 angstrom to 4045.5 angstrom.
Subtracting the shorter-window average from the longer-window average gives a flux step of 0.24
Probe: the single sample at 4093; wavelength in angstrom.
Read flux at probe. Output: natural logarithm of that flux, 0.19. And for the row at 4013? 0.32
